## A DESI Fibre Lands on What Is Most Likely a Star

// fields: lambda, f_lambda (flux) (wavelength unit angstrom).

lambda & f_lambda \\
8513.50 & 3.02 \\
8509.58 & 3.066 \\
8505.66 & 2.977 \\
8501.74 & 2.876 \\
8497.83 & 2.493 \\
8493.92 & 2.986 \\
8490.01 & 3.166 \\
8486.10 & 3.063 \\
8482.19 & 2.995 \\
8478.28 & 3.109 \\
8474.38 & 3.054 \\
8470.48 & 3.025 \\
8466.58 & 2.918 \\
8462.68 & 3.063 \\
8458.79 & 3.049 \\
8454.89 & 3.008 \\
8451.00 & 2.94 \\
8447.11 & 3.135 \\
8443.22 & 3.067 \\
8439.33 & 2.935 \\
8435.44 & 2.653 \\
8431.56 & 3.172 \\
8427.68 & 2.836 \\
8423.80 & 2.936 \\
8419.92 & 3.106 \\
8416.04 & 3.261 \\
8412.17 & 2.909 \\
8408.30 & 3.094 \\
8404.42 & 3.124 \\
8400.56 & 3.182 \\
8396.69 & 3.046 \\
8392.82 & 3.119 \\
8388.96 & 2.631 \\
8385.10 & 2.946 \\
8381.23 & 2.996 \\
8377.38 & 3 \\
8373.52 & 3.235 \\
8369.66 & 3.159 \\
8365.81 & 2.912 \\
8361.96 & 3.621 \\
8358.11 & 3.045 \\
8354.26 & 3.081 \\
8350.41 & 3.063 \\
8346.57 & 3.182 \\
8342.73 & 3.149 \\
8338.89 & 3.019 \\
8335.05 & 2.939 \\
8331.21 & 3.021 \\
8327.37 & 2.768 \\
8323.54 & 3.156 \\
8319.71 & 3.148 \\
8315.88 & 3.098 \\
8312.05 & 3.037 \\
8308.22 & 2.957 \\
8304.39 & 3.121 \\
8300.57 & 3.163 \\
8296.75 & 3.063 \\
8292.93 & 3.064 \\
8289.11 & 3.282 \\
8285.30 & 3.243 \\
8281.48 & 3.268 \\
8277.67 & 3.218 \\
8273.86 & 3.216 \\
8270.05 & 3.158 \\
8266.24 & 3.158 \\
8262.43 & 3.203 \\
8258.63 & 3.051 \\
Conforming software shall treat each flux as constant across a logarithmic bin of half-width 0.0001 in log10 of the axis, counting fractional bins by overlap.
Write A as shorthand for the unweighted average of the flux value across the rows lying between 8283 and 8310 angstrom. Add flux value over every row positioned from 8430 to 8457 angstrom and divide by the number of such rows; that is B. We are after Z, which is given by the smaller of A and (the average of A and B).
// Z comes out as 3.06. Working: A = 3.13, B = 2.99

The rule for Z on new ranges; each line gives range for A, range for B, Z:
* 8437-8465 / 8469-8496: 3.03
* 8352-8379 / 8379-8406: 3.08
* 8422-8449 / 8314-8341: 2.96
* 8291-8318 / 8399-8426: 3.07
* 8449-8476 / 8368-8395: 3.01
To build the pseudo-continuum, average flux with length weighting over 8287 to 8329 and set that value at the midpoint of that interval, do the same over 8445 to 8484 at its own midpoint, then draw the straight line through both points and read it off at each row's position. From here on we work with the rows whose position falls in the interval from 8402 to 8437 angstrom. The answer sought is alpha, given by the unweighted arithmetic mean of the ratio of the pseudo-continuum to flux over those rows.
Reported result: 1.02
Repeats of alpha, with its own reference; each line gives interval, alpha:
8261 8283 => 0.97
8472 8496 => 0.99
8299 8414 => 1.00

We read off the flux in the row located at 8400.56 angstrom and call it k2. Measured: 3.182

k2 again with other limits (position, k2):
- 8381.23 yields 2.996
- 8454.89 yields 3.008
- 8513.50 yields 3.02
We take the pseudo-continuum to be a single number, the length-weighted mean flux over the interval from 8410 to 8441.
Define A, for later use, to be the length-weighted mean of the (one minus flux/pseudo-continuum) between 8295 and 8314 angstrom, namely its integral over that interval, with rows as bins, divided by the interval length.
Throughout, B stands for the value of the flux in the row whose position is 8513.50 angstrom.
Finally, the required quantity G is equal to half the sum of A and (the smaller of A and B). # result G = -0.030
